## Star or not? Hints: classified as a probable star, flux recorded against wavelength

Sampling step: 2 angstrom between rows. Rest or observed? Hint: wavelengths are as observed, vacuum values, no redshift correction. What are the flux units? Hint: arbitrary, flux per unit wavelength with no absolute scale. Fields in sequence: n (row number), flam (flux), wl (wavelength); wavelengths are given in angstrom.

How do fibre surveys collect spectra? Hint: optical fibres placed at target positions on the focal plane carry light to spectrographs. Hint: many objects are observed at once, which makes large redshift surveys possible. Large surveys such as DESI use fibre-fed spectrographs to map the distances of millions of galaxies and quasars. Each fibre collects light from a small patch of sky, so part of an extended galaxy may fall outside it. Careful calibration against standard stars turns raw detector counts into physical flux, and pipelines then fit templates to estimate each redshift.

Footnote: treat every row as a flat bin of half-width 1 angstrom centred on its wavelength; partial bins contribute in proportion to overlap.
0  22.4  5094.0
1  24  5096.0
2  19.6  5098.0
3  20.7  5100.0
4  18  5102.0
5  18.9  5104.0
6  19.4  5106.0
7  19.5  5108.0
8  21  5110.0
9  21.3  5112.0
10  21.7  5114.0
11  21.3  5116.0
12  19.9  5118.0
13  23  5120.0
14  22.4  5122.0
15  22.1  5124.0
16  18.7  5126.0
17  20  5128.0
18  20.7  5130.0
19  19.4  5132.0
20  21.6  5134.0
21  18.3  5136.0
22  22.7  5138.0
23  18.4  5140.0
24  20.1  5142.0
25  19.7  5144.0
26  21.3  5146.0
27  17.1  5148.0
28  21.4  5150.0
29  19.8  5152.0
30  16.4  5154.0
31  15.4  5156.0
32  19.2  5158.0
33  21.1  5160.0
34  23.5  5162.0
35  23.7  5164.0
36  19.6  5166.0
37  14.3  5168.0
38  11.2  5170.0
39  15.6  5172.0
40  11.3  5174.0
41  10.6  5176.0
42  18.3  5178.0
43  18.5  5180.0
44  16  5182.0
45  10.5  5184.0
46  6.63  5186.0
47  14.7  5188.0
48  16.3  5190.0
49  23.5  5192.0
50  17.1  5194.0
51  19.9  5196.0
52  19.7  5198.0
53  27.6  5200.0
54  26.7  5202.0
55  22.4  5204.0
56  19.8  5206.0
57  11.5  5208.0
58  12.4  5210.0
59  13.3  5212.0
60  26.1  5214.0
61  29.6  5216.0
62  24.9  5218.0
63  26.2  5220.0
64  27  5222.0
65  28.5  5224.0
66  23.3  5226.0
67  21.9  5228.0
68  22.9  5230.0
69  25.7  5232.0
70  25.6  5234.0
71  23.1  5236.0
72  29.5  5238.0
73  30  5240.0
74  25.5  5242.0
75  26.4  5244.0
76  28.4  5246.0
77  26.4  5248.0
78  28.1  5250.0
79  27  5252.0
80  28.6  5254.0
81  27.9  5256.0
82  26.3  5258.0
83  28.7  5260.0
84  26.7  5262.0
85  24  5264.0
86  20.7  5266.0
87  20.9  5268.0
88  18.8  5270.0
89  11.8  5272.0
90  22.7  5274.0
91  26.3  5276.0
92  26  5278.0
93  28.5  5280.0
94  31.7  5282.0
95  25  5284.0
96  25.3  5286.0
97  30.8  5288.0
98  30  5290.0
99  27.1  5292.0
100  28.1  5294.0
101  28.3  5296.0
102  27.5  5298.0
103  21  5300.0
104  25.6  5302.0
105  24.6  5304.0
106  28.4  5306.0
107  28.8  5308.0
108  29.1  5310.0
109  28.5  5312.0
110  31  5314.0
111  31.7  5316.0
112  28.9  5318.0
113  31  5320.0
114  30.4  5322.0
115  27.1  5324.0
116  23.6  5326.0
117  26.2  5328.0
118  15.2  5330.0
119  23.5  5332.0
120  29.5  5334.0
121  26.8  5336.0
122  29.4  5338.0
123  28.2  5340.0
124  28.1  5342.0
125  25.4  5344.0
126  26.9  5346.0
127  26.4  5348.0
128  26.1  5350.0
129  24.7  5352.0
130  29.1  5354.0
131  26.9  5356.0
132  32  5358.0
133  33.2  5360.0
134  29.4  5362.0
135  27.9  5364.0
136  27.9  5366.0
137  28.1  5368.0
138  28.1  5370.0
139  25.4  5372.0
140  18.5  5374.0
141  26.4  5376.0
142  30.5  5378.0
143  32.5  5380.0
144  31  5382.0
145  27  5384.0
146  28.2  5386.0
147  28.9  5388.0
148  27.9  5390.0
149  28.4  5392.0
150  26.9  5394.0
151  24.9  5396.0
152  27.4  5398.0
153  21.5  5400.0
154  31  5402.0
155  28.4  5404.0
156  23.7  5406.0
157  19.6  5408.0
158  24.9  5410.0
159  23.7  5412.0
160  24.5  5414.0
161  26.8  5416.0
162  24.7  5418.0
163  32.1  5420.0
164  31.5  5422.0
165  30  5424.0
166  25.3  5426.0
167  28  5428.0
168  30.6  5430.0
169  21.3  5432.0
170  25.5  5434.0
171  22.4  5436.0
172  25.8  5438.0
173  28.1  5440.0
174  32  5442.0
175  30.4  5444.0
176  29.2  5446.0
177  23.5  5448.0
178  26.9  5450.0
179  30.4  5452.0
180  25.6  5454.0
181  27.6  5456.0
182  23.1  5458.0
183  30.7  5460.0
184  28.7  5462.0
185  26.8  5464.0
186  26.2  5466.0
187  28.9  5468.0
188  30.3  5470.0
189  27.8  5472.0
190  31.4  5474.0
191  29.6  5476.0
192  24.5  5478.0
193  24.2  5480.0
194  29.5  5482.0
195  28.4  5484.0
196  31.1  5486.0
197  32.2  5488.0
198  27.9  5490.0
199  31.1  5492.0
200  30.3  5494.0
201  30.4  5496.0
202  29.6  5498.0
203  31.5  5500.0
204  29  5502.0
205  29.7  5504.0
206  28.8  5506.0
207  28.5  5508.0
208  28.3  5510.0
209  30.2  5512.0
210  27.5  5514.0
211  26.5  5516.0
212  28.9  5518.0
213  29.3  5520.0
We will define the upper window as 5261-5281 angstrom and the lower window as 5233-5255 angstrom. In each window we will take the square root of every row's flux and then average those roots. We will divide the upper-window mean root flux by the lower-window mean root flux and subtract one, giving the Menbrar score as -0.09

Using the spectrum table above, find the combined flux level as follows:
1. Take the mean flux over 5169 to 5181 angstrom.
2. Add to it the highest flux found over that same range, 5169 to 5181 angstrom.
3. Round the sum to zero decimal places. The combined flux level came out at 33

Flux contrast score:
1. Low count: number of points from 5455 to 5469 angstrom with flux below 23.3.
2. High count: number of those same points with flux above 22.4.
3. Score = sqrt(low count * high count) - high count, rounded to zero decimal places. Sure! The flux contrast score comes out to -4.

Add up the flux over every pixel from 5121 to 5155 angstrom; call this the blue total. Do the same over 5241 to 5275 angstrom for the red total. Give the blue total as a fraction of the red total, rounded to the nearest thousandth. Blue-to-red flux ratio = 0.812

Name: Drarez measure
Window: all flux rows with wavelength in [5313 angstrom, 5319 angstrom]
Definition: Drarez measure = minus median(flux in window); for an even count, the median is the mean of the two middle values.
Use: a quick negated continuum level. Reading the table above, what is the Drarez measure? -31.0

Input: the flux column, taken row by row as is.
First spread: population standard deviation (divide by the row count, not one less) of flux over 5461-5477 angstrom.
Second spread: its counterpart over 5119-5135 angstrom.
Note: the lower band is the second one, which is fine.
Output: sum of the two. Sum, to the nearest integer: 3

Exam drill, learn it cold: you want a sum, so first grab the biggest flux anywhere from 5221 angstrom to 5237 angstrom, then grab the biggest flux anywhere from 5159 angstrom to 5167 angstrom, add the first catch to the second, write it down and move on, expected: 52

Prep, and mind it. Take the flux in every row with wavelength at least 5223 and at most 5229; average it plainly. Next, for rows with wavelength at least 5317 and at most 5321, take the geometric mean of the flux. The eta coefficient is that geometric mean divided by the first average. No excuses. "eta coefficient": 1.22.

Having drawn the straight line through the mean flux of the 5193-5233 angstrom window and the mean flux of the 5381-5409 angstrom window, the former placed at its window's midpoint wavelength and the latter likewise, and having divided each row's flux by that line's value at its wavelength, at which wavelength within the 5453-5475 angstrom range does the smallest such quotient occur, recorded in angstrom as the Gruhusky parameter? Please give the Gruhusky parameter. 5458.0 angstrom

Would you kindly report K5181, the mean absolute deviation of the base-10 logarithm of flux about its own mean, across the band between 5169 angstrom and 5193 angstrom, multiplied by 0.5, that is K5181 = 0.060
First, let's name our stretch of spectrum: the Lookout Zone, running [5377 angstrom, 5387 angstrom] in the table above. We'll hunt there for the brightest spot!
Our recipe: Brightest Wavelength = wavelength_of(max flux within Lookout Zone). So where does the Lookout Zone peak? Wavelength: 5380.0 angstrom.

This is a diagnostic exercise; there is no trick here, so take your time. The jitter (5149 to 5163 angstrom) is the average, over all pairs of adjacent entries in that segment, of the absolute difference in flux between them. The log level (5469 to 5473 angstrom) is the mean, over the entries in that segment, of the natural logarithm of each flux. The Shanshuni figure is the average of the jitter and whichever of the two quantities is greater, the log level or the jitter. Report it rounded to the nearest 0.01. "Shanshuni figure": 2.86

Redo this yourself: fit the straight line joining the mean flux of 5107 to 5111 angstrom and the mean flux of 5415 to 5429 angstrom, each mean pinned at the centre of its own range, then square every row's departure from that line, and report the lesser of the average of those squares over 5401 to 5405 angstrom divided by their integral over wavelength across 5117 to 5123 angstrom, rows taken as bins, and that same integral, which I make 0.27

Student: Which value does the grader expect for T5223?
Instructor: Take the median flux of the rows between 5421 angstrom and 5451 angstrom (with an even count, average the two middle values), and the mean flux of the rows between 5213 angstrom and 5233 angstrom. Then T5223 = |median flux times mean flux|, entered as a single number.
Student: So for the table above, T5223 717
